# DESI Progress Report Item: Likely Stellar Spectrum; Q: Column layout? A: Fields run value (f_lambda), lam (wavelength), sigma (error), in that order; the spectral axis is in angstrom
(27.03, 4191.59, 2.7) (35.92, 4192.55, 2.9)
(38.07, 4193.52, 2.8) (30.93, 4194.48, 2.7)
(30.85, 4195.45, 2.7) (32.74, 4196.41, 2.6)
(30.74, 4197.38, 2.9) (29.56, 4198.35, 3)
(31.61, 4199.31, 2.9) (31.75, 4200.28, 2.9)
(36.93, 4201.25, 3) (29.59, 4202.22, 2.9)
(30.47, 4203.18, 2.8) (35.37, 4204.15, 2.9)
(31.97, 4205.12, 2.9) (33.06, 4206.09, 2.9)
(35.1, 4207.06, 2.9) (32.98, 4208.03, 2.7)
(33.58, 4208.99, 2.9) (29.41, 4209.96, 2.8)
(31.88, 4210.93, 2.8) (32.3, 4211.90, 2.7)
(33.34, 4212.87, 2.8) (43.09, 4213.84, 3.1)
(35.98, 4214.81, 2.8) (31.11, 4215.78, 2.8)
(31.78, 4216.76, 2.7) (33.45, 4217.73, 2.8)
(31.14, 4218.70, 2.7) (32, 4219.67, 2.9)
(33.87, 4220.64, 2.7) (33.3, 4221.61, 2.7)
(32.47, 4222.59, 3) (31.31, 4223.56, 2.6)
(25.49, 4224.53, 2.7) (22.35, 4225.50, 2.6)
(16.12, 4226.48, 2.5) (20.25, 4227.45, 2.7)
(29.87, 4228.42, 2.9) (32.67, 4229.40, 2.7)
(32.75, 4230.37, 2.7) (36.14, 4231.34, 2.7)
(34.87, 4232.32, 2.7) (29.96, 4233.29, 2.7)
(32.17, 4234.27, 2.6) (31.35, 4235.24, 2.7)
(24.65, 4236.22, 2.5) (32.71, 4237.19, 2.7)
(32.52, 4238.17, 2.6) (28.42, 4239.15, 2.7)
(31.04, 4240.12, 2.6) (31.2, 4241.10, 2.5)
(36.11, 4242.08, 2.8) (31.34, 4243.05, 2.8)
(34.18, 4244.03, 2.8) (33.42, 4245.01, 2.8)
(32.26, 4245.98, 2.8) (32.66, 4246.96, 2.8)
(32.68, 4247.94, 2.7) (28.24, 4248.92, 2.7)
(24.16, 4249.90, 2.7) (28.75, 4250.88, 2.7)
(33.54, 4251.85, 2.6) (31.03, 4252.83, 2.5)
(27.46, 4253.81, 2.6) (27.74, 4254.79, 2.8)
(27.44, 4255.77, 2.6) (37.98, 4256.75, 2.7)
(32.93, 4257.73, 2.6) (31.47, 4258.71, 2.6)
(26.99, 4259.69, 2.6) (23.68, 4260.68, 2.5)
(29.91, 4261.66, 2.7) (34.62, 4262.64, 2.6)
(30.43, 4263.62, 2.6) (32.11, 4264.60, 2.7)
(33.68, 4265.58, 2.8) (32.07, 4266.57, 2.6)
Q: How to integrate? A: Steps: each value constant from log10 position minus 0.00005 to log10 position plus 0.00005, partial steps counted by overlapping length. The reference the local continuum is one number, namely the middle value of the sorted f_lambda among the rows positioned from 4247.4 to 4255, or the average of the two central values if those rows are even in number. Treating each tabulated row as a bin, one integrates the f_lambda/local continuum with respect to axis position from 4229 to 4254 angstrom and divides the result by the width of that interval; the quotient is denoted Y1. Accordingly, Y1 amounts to 1.10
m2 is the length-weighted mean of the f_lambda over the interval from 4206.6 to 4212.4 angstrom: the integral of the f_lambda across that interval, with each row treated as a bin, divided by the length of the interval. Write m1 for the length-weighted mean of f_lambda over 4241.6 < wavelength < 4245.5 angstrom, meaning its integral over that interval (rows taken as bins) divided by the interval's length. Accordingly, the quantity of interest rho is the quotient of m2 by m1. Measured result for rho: 0.96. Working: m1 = 34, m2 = 32.6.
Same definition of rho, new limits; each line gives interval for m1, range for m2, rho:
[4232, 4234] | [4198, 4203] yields 0.99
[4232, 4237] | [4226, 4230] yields 0.82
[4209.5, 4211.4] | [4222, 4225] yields 0.97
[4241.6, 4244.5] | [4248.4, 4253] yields 0.86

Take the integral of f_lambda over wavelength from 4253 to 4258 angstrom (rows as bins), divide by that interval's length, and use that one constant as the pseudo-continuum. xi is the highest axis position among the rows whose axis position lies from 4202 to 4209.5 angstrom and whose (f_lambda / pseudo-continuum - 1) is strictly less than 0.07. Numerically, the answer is 4205.12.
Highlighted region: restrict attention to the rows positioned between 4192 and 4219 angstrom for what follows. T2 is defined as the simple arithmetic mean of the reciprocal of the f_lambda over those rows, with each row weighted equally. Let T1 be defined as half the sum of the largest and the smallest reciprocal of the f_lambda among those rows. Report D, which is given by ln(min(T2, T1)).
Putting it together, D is -3.55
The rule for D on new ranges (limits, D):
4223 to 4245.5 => -3.37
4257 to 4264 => -3.39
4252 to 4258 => -3.46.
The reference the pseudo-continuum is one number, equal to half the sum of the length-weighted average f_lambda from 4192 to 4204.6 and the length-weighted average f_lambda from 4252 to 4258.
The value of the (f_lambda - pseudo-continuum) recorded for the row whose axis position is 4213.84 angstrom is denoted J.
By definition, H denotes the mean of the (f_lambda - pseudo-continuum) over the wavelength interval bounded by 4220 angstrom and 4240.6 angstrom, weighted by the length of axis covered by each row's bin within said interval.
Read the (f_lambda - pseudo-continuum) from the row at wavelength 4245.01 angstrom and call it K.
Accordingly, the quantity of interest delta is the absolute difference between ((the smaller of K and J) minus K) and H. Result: 2.0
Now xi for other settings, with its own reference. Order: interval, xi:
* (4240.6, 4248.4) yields 4247.94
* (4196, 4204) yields 4203.18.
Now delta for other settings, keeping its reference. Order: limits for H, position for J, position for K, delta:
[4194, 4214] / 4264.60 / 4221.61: 2.0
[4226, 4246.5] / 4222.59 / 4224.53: 1.1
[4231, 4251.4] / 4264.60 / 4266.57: 0.4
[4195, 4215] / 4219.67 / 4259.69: 1.2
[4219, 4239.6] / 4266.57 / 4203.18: 1.9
